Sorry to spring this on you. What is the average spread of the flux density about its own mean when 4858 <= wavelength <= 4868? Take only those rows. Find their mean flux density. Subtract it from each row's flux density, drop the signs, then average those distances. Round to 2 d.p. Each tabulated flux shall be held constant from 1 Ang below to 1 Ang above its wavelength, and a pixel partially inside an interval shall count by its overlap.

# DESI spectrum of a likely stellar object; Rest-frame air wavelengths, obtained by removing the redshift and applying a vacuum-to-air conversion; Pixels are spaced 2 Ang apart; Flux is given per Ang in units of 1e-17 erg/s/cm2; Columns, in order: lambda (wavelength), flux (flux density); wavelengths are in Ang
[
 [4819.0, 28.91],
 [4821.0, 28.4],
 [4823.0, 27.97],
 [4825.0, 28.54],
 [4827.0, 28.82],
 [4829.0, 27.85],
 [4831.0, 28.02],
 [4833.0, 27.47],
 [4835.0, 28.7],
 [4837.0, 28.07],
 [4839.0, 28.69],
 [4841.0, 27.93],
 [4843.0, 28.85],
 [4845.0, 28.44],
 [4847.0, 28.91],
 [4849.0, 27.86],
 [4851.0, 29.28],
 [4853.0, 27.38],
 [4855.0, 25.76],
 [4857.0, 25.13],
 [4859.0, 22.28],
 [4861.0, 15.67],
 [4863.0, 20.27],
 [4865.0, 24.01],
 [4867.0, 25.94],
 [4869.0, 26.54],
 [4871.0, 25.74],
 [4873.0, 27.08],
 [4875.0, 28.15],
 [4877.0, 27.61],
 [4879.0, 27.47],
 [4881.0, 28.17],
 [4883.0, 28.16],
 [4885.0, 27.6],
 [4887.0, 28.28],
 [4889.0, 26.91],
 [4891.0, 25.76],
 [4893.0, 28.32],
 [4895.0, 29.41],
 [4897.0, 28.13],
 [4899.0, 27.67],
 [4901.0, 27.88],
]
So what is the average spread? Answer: 2.93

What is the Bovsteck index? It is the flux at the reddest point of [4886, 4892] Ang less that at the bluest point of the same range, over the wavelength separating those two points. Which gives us -0.63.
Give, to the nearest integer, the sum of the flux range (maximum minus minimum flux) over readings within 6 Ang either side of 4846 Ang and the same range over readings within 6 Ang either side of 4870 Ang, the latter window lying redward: 6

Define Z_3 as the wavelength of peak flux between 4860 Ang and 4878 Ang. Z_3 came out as 4875.0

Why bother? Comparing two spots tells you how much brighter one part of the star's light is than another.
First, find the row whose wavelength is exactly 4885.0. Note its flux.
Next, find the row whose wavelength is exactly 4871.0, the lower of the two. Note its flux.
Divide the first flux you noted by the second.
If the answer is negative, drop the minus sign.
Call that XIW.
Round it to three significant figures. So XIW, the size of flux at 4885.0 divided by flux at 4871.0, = 1.07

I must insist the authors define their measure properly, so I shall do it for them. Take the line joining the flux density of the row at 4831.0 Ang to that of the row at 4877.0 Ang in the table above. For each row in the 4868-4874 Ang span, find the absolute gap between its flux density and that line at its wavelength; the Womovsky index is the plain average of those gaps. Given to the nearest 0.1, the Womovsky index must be 1.2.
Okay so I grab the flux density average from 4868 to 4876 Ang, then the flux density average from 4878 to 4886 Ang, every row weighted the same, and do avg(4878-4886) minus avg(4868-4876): 1.0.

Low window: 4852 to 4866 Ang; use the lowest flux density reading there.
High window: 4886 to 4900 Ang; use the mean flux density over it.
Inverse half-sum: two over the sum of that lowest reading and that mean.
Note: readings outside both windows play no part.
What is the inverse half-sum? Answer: 0.046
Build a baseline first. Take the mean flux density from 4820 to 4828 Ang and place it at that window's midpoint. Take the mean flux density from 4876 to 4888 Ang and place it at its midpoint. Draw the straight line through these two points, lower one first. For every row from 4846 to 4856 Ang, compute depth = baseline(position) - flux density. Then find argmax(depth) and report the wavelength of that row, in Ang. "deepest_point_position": 4855.0 Ang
